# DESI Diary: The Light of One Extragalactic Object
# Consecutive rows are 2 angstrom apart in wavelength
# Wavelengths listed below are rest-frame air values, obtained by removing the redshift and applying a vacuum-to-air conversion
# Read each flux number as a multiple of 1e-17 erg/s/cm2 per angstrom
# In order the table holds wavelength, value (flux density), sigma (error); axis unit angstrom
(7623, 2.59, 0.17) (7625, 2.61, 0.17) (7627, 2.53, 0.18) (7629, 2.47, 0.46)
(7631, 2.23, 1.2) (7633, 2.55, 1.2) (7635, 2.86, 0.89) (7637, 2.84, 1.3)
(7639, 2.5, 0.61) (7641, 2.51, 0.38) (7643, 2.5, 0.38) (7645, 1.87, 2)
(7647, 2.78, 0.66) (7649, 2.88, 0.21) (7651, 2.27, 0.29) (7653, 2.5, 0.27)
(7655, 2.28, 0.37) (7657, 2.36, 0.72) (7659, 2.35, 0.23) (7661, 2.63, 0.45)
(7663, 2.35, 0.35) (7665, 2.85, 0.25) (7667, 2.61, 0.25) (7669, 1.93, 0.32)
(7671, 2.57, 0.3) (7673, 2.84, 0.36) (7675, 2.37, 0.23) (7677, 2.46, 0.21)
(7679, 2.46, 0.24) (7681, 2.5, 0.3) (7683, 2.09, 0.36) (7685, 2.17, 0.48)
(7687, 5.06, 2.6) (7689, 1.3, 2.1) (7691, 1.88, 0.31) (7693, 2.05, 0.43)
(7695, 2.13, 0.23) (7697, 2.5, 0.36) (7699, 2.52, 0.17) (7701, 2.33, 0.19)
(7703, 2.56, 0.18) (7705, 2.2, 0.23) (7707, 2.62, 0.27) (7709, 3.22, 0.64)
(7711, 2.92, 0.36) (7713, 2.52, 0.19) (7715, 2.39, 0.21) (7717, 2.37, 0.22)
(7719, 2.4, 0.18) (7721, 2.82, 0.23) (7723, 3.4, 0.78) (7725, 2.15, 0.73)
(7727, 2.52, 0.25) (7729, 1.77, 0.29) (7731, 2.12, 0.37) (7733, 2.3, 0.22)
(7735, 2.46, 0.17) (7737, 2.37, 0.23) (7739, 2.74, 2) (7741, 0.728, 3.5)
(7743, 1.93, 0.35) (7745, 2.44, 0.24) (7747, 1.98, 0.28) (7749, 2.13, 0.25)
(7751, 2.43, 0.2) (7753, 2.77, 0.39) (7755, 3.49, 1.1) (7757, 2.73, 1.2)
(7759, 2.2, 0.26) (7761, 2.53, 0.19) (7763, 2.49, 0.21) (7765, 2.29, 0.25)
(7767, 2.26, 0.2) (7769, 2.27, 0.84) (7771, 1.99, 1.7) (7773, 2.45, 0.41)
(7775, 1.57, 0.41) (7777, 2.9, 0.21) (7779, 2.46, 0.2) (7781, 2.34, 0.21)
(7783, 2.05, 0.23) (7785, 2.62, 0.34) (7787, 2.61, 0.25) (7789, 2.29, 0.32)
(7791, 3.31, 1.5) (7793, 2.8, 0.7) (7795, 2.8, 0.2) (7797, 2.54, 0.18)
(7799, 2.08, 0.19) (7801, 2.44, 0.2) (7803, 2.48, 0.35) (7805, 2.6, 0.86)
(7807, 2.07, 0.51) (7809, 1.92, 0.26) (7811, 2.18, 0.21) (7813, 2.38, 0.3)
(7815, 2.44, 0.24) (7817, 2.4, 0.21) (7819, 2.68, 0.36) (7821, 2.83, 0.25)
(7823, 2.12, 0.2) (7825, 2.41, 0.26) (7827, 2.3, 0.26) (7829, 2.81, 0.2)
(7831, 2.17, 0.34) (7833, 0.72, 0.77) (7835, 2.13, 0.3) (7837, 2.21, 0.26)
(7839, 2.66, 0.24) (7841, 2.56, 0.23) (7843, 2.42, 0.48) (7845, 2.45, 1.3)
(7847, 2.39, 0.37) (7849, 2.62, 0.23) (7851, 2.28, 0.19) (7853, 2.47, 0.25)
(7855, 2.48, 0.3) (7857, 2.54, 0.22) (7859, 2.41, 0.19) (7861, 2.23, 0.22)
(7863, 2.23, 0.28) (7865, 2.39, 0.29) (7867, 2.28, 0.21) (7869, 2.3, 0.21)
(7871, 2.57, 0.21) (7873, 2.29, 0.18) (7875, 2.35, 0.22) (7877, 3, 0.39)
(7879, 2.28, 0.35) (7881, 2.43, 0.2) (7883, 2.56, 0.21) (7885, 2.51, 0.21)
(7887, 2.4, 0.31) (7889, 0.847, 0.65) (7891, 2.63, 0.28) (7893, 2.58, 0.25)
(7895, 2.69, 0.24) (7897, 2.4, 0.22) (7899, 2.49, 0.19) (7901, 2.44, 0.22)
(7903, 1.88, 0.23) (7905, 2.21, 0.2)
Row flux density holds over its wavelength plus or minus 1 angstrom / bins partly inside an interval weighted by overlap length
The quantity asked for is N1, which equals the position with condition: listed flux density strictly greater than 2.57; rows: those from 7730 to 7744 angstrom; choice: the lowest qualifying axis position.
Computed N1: 7739 angstrom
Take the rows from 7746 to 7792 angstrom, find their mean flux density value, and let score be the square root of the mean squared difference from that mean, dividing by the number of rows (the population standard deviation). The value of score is 0.41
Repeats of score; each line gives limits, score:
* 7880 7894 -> 0.59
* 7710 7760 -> 0.52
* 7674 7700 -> 0.83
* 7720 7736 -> 0.46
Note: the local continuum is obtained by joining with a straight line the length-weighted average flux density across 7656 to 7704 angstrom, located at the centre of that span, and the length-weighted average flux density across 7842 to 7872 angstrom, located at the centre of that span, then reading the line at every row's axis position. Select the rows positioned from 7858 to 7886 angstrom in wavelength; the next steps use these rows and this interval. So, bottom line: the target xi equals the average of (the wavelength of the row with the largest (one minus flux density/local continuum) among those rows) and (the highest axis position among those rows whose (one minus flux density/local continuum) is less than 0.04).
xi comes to 7873 angstrom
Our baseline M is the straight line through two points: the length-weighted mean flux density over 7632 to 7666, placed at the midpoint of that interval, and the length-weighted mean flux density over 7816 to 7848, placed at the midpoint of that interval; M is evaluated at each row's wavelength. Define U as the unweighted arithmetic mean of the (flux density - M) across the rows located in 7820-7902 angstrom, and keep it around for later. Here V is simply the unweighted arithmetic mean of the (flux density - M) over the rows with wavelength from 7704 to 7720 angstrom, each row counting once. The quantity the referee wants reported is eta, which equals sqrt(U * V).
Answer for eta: 0.09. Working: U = 0.06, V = 0.12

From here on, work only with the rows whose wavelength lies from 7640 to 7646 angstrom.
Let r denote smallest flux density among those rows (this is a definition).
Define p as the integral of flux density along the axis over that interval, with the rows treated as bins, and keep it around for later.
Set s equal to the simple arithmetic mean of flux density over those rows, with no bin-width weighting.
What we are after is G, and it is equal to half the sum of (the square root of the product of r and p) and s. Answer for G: 3.7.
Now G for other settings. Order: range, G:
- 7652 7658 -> 4.0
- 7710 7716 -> 4.4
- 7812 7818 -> 4.1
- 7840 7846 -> 4.2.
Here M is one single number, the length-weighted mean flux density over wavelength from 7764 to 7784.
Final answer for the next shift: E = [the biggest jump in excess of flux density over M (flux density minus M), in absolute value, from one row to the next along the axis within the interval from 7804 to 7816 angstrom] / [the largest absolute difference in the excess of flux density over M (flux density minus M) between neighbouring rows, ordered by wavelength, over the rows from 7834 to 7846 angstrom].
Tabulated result 1.2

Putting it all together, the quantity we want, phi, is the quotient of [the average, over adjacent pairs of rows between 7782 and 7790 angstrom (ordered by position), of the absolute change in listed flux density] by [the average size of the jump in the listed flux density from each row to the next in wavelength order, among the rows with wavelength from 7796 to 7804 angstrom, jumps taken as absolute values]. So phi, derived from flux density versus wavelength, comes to 1.0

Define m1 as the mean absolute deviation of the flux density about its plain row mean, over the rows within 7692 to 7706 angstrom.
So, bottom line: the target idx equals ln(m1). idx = -1.8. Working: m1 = 0.2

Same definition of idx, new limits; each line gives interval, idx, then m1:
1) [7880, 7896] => -1.0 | 0.4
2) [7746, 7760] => -0.9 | 0.4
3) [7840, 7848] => -2.9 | 0.1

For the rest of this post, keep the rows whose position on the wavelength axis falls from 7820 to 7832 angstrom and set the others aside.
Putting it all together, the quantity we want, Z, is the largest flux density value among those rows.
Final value 2.83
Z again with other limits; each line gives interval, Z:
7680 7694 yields 5.06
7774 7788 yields 2.9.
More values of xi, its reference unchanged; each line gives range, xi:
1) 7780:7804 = 7793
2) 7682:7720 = 7704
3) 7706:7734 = 7728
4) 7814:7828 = 7824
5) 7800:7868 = 7849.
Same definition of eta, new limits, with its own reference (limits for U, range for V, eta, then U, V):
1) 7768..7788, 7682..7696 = 0.08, -0.06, -0.10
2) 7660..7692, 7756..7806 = 0.03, 0.01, 0.06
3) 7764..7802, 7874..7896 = 0.07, 0.04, 0.12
